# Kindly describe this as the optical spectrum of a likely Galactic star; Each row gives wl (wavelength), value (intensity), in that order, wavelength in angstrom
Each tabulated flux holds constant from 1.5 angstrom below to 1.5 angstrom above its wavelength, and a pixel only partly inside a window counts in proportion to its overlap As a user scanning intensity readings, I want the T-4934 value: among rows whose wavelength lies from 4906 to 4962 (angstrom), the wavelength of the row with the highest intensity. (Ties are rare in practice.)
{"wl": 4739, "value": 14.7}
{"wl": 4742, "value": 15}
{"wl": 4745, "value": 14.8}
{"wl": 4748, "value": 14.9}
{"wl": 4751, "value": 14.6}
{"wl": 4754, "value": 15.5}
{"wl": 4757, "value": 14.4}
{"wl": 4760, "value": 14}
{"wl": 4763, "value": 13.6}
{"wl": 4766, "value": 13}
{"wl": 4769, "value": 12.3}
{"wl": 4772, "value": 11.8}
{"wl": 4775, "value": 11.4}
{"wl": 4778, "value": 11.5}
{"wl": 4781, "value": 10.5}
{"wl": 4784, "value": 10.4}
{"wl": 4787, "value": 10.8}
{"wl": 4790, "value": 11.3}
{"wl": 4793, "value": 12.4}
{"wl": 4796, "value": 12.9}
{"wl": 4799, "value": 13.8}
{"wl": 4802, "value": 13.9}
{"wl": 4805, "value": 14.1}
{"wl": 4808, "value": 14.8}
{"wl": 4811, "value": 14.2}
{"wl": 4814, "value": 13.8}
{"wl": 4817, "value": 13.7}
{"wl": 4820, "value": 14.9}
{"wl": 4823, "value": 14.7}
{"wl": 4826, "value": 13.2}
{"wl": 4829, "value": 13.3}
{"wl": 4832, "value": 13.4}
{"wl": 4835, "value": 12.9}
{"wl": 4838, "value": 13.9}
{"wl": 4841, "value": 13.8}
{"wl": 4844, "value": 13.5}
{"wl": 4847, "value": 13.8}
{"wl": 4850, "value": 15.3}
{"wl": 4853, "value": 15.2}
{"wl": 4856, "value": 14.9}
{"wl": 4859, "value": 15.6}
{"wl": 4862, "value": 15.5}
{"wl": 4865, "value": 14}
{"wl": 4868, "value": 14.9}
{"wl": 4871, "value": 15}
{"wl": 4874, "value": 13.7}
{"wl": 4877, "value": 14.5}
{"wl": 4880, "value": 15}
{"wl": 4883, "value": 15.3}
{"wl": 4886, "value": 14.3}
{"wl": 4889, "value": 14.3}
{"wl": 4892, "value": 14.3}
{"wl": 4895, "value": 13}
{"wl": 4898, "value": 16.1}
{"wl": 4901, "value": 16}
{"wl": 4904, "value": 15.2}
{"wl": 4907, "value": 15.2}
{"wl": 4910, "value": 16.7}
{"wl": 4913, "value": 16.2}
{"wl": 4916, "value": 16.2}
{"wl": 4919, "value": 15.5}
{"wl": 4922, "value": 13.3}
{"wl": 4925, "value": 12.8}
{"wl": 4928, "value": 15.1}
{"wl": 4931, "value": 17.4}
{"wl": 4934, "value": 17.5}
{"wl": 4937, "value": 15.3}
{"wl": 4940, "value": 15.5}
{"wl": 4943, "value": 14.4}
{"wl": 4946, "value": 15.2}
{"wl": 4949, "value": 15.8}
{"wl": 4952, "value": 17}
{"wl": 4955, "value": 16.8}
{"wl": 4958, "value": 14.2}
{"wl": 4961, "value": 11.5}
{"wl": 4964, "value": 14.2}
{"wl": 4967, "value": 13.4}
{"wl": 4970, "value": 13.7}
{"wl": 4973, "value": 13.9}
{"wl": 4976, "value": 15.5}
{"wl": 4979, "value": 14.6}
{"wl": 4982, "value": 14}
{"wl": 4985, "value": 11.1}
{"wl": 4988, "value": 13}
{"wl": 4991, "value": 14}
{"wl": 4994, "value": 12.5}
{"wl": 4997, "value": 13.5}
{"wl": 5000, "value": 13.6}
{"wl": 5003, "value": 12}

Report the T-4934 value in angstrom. 4934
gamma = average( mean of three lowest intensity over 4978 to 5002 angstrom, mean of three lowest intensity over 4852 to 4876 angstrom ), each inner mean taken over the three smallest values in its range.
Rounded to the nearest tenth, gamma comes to 13.2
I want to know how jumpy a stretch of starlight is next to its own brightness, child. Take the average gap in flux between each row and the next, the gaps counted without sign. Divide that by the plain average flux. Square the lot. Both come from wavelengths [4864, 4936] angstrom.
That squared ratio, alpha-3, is 0.0034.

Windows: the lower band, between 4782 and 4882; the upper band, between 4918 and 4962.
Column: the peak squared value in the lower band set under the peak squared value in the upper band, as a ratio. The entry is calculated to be 1.26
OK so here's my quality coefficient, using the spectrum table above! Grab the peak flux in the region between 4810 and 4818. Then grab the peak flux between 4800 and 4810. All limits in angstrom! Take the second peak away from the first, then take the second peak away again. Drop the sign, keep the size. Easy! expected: 15.4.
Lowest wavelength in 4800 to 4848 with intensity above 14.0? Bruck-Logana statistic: 4805 angstrom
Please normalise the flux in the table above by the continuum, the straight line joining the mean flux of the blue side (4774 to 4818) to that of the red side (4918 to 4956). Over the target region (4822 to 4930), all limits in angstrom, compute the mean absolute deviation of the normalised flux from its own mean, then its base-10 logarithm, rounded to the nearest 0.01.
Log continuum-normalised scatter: -1.28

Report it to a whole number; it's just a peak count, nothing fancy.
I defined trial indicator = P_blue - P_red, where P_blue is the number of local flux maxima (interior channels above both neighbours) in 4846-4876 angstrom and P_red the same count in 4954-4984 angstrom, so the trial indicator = 1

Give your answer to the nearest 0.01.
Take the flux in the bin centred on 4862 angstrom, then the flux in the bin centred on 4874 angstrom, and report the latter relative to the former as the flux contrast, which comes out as 0.88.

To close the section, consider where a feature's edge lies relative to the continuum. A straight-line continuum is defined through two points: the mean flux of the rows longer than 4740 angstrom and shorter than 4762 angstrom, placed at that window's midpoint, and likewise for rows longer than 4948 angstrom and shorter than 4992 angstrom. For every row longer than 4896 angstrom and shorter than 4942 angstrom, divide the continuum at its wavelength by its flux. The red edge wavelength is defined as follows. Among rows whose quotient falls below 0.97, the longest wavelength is 4940 angstrom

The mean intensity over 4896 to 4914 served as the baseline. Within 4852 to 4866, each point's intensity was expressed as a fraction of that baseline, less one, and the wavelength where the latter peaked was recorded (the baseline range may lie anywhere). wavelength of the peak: 4859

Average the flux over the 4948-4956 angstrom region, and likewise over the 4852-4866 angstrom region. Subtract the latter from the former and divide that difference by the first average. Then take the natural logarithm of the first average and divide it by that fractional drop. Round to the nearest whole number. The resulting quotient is 31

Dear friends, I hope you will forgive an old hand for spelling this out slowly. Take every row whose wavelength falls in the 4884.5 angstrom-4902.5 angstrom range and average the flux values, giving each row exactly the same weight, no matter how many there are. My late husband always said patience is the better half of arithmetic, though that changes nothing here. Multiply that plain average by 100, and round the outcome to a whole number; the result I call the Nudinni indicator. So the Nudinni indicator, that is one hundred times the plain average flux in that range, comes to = 1467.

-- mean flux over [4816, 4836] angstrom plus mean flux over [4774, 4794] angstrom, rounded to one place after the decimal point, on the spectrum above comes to 24.9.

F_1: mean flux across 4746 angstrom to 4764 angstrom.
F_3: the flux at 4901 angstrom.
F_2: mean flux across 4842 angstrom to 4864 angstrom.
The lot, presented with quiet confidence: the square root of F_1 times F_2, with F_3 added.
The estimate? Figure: 30.7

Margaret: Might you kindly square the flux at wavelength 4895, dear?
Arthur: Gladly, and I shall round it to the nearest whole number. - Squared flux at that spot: 169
